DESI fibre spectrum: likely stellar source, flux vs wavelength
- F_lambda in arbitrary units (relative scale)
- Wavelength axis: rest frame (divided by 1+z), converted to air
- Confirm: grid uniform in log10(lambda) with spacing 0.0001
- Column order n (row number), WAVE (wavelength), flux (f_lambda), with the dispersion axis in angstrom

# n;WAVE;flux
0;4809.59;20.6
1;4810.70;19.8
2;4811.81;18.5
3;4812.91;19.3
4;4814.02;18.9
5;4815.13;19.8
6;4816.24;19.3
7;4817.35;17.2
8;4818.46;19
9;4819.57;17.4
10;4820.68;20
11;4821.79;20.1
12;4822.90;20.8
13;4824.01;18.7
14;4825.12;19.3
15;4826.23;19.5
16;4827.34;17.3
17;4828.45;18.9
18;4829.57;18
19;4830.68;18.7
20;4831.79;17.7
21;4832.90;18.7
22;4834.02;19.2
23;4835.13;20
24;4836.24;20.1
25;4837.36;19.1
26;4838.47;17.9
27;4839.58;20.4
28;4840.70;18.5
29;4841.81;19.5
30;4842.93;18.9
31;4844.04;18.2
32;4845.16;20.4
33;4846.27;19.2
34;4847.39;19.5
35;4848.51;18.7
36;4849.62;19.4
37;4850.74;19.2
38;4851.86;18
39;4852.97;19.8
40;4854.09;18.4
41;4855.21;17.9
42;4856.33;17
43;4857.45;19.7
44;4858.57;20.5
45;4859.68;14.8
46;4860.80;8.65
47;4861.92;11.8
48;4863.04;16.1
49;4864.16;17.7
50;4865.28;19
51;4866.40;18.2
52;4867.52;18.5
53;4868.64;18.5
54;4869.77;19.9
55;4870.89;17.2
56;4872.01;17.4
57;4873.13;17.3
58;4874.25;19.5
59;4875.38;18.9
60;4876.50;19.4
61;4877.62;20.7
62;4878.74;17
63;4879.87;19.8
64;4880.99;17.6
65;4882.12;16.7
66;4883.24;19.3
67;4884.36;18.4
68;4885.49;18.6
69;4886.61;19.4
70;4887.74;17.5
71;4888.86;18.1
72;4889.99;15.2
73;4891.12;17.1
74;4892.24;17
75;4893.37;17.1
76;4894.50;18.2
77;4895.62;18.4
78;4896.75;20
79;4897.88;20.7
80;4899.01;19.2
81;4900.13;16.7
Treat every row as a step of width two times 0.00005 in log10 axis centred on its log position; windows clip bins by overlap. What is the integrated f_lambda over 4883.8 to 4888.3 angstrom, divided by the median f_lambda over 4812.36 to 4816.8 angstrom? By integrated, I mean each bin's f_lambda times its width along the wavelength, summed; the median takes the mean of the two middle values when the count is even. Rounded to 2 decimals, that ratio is 4.31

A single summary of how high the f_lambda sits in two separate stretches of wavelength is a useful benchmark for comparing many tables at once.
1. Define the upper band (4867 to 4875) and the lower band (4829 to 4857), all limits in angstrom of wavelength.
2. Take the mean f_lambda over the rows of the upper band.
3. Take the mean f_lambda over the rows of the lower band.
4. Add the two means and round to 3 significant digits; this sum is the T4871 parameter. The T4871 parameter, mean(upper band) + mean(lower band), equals 37.2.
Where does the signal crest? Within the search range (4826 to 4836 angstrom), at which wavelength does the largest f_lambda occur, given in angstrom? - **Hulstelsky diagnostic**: 4835.13 angstrom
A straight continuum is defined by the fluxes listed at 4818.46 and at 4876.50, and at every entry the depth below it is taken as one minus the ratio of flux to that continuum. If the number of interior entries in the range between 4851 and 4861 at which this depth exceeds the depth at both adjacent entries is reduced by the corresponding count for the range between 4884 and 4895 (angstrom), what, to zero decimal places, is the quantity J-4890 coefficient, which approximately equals -2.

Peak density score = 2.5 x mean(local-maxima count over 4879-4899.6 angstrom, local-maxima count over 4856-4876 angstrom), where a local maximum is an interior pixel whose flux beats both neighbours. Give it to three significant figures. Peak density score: 12.5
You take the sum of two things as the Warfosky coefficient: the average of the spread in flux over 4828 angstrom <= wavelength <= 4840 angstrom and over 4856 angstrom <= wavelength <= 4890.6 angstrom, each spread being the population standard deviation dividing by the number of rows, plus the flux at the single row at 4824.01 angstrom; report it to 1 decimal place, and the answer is 20.4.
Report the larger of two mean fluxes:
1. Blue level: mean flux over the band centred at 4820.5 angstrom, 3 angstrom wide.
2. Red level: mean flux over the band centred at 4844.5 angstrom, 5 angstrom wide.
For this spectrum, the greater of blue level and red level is 19.2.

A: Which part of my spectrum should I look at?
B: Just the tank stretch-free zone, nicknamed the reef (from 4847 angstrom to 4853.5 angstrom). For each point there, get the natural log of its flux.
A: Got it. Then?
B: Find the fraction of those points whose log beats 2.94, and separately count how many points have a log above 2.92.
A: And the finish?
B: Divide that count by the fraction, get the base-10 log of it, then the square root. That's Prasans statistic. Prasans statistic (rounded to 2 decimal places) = 0.94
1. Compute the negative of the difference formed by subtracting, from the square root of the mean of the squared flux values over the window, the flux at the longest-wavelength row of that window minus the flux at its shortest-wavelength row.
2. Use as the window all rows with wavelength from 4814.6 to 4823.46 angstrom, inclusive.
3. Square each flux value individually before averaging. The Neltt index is -18.2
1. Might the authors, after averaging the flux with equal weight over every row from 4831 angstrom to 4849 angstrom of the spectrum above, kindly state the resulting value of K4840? 19.1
